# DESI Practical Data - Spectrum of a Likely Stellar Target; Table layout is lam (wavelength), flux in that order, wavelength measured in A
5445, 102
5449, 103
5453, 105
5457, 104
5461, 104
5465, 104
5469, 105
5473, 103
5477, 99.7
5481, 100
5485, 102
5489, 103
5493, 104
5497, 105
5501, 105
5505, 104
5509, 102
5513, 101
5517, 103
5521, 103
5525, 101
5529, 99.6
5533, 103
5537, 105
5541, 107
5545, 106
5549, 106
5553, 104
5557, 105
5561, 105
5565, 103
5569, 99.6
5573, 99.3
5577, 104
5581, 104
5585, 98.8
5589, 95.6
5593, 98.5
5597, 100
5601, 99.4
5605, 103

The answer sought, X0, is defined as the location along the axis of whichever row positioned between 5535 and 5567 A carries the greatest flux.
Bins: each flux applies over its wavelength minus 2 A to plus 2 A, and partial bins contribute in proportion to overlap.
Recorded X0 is 5541 A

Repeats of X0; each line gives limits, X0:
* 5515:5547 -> 5541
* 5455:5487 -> 5469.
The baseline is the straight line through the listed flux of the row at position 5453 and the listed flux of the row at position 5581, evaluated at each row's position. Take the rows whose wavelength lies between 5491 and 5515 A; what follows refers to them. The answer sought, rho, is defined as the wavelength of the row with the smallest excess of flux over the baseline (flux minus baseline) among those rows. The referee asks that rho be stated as 5513 A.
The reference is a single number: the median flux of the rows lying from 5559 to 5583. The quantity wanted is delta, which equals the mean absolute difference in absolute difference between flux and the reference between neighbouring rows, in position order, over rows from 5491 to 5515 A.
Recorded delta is 0.8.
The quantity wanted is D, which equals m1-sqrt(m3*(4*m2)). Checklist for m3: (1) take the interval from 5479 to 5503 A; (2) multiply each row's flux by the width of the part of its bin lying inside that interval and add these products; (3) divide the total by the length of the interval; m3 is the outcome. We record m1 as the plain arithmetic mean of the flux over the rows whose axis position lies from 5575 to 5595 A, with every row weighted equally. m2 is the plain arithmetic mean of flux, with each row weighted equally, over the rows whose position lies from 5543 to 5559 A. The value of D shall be -108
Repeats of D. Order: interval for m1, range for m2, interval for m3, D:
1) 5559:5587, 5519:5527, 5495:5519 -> -103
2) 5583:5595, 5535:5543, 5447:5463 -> -112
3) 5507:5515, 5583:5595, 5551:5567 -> -100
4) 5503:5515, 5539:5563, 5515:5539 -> -106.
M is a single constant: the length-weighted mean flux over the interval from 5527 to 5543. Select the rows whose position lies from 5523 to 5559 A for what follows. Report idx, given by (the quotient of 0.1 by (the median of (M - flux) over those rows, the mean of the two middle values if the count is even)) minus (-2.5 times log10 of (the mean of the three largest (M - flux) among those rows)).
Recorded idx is 0.90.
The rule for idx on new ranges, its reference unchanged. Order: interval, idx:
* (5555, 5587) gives 2.28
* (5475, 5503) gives 1.38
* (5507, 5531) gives 1.28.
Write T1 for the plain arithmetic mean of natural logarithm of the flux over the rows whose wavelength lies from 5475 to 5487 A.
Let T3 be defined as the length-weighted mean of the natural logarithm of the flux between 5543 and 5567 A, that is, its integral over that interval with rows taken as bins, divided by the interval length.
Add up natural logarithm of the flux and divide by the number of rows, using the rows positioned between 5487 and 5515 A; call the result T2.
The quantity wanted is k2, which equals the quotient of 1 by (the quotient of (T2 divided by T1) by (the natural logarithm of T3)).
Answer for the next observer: 1.53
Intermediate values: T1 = 4.61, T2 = 4.64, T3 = 4.65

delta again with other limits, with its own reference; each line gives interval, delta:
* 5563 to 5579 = 2.5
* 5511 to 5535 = 1.8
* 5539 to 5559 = 1.0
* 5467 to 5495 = 1.3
